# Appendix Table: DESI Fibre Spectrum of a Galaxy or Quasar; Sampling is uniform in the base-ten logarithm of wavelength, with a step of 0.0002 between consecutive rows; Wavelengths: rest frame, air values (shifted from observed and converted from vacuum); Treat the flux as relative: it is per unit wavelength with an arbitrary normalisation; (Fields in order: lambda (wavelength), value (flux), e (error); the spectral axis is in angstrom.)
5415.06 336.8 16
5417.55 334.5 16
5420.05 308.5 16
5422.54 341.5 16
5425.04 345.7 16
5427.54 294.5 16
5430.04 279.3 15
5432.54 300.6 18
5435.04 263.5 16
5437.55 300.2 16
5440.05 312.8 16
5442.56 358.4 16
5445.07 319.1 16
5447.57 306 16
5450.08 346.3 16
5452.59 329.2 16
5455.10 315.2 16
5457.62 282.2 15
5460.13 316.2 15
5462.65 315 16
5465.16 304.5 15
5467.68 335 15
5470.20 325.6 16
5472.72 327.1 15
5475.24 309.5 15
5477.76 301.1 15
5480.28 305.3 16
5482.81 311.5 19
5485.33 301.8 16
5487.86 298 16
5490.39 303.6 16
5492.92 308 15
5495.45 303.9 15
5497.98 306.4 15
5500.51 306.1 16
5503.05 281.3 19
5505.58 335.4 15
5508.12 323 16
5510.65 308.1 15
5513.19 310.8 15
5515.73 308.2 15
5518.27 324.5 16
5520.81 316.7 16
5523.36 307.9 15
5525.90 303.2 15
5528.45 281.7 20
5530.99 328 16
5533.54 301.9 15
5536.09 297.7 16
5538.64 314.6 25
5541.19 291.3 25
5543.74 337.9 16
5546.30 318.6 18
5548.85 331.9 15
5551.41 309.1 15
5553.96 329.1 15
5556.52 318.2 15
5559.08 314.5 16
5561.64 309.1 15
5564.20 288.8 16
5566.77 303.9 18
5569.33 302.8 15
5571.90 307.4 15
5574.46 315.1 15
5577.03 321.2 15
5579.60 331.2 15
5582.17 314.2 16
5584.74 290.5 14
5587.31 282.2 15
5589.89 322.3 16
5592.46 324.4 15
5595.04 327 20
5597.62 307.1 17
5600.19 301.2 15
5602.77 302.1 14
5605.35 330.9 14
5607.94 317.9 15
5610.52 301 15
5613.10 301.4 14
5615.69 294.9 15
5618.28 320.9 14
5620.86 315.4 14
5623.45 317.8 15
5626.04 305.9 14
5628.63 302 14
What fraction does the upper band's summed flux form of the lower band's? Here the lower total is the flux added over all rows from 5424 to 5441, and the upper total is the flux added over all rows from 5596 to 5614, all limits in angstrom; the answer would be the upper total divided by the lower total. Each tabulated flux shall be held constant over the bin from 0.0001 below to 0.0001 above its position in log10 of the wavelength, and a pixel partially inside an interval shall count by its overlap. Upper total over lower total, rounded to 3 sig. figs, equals 1.03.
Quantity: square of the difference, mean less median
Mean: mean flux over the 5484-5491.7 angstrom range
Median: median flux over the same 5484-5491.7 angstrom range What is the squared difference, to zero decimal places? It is 0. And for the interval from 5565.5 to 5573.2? 1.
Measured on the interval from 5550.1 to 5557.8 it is 0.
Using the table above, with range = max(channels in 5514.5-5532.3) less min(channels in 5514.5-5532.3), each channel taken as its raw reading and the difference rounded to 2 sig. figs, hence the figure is 46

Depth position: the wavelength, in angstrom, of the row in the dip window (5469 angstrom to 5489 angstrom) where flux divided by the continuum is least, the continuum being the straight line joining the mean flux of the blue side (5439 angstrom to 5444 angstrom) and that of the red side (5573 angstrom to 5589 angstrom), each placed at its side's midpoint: 5487.86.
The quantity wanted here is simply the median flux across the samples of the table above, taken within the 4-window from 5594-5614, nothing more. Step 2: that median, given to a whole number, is 305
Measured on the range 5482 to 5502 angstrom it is 305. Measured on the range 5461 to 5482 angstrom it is 312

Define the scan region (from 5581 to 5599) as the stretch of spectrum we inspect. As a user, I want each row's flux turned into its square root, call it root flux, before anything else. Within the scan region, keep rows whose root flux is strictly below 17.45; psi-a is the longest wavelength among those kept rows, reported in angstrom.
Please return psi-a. 5587.31 angstrom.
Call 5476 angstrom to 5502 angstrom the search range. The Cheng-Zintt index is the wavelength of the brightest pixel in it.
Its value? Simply 5482.81 angstrom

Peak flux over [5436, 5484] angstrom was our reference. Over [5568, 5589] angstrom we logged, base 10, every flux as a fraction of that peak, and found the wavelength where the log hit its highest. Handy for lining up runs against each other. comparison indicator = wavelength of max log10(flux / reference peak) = 5579.60 angstrom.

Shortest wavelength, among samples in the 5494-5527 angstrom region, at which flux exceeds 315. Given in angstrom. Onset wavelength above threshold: 5505.58 angstrom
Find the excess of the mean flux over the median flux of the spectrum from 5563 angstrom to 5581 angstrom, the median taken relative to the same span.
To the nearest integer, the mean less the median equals 3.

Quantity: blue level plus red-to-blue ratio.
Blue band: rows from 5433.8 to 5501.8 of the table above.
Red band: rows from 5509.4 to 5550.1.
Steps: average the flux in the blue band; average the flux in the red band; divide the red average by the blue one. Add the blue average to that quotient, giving 312.5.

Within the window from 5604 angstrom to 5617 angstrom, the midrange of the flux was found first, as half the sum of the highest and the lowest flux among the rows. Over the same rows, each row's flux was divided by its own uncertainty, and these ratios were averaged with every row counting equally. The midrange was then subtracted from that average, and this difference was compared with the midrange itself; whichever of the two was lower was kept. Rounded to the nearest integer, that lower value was -292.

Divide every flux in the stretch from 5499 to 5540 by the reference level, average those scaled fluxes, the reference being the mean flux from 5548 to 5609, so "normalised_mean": 0.99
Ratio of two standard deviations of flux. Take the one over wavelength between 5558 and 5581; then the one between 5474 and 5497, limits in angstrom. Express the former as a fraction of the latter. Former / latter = 2.8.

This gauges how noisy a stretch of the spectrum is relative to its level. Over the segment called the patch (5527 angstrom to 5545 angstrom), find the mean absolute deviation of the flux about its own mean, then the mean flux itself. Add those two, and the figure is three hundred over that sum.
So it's 0.926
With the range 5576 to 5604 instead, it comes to 0.925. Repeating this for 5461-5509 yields 0.935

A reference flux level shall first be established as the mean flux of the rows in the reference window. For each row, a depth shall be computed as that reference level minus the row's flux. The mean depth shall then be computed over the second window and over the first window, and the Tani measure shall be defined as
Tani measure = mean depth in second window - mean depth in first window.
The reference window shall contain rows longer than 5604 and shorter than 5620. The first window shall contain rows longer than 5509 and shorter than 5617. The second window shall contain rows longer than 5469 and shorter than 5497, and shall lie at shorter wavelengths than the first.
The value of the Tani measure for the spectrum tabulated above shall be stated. 2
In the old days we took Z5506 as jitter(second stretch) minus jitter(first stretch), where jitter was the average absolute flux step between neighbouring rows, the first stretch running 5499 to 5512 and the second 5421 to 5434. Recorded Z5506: -4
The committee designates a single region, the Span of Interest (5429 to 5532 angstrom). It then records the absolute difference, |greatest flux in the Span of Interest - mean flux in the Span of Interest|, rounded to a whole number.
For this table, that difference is 48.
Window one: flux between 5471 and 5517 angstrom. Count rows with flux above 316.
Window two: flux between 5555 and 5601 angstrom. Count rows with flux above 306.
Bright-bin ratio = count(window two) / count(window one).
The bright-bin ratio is 4.0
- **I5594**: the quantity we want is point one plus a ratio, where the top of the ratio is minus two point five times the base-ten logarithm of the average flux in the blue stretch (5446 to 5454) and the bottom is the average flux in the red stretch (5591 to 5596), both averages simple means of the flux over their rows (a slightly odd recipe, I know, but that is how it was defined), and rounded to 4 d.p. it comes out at 0.0807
